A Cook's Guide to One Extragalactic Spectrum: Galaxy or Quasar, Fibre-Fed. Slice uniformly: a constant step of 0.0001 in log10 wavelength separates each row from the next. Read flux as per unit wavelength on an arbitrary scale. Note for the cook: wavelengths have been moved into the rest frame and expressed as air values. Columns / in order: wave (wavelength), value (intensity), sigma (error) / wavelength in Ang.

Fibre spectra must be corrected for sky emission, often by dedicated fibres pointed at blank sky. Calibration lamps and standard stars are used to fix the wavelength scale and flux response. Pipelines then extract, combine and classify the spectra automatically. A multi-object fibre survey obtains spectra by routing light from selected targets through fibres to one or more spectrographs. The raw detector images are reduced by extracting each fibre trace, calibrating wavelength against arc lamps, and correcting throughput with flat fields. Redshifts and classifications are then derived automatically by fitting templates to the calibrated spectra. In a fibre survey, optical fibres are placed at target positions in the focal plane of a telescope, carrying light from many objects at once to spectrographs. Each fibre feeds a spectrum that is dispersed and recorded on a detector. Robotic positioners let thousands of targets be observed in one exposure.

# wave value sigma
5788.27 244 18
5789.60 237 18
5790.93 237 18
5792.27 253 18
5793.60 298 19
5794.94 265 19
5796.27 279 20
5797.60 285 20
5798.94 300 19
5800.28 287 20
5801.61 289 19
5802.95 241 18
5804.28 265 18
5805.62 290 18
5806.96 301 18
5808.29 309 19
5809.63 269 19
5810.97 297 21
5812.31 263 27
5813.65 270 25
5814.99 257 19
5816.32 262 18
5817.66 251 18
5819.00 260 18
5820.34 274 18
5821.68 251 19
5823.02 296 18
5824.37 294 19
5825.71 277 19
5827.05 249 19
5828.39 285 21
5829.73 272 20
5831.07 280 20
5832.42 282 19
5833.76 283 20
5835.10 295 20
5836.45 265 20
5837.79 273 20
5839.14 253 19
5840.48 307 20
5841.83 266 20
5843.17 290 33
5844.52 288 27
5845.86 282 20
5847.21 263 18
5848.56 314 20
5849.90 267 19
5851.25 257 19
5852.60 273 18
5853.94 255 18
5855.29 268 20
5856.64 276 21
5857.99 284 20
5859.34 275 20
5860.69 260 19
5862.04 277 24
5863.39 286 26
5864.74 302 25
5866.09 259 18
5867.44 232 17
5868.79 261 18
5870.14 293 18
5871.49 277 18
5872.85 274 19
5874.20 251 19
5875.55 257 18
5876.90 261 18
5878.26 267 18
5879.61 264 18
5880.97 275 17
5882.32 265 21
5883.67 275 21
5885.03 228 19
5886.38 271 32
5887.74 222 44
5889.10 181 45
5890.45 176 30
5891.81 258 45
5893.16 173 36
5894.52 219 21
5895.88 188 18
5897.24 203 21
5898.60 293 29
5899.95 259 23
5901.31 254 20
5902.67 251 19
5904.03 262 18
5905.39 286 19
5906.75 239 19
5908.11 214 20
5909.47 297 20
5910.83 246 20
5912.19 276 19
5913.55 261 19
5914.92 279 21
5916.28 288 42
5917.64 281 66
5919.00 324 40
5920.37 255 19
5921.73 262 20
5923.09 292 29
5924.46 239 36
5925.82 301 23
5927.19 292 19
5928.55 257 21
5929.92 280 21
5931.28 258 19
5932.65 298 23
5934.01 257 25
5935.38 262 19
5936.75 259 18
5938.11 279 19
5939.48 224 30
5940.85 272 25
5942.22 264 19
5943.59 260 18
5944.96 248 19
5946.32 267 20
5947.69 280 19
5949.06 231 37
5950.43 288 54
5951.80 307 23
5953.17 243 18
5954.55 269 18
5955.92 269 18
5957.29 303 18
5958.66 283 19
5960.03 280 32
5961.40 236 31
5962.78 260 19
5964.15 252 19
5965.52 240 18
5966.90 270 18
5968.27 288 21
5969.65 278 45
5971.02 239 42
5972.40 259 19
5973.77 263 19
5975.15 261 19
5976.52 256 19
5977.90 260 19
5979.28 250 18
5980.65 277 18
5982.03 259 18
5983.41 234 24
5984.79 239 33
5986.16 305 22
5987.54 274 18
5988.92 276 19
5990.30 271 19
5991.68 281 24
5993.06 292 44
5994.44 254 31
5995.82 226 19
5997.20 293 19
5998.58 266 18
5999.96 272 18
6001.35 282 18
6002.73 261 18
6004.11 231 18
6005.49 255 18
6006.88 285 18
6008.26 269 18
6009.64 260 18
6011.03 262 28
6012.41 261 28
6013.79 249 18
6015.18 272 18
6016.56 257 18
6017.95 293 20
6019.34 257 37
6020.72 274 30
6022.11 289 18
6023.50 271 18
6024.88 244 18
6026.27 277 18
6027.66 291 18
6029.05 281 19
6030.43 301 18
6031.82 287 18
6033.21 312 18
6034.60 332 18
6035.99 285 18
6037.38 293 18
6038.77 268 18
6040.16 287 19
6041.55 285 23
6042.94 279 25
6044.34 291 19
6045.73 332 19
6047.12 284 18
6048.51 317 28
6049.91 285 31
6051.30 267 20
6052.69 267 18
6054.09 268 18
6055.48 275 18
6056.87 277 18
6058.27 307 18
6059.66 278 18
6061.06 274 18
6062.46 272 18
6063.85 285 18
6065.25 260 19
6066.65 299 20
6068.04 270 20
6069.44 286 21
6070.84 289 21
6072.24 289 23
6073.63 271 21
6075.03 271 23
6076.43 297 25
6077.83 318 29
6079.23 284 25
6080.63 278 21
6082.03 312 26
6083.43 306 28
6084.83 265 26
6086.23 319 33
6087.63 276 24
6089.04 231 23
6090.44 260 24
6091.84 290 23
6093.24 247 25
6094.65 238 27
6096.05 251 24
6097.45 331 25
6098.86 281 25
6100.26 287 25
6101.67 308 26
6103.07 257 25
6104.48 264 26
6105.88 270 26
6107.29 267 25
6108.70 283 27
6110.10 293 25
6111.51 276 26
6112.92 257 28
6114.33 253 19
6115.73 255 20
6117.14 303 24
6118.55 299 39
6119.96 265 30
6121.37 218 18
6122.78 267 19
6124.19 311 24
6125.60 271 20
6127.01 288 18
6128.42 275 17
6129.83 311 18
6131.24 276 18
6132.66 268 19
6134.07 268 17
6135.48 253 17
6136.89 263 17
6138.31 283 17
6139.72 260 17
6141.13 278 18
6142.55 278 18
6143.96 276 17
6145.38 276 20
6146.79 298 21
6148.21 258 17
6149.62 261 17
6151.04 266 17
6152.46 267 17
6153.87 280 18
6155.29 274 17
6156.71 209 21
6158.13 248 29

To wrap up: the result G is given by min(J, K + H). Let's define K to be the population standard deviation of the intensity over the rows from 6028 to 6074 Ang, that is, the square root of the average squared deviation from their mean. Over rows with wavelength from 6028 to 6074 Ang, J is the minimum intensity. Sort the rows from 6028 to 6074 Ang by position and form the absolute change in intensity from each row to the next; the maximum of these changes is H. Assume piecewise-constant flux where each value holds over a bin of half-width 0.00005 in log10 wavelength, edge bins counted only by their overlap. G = 65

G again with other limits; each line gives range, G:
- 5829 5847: 68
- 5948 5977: 85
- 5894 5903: 124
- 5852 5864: 28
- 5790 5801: 66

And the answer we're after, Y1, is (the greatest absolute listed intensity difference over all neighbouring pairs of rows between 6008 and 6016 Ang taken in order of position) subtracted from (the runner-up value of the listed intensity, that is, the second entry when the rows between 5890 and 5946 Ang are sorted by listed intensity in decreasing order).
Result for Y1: 278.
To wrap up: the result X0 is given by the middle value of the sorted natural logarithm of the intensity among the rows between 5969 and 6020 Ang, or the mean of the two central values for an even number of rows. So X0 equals 5.56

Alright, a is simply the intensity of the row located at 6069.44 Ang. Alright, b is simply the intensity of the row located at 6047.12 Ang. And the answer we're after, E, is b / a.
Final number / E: 0.99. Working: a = 286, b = 284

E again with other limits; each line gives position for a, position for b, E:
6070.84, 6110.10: 1.01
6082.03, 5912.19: 0.88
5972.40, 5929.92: 1.08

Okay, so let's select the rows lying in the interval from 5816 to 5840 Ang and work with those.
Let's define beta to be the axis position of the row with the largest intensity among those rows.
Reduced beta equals 5823.02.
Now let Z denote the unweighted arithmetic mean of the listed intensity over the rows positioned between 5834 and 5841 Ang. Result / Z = 279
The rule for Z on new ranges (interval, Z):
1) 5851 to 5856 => 263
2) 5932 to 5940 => 263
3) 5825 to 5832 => 273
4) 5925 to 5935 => 278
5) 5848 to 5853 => 278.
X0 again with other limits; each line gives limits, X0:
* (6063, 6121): 5.63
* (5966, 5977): 5.57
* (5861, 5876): 5.61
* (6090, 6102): 5.64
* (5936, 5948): 5.58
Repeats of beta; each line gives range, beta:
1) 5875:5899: 5898.60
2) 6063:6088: 6086.23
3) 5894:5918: 5909.47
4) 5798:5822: 5808.29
